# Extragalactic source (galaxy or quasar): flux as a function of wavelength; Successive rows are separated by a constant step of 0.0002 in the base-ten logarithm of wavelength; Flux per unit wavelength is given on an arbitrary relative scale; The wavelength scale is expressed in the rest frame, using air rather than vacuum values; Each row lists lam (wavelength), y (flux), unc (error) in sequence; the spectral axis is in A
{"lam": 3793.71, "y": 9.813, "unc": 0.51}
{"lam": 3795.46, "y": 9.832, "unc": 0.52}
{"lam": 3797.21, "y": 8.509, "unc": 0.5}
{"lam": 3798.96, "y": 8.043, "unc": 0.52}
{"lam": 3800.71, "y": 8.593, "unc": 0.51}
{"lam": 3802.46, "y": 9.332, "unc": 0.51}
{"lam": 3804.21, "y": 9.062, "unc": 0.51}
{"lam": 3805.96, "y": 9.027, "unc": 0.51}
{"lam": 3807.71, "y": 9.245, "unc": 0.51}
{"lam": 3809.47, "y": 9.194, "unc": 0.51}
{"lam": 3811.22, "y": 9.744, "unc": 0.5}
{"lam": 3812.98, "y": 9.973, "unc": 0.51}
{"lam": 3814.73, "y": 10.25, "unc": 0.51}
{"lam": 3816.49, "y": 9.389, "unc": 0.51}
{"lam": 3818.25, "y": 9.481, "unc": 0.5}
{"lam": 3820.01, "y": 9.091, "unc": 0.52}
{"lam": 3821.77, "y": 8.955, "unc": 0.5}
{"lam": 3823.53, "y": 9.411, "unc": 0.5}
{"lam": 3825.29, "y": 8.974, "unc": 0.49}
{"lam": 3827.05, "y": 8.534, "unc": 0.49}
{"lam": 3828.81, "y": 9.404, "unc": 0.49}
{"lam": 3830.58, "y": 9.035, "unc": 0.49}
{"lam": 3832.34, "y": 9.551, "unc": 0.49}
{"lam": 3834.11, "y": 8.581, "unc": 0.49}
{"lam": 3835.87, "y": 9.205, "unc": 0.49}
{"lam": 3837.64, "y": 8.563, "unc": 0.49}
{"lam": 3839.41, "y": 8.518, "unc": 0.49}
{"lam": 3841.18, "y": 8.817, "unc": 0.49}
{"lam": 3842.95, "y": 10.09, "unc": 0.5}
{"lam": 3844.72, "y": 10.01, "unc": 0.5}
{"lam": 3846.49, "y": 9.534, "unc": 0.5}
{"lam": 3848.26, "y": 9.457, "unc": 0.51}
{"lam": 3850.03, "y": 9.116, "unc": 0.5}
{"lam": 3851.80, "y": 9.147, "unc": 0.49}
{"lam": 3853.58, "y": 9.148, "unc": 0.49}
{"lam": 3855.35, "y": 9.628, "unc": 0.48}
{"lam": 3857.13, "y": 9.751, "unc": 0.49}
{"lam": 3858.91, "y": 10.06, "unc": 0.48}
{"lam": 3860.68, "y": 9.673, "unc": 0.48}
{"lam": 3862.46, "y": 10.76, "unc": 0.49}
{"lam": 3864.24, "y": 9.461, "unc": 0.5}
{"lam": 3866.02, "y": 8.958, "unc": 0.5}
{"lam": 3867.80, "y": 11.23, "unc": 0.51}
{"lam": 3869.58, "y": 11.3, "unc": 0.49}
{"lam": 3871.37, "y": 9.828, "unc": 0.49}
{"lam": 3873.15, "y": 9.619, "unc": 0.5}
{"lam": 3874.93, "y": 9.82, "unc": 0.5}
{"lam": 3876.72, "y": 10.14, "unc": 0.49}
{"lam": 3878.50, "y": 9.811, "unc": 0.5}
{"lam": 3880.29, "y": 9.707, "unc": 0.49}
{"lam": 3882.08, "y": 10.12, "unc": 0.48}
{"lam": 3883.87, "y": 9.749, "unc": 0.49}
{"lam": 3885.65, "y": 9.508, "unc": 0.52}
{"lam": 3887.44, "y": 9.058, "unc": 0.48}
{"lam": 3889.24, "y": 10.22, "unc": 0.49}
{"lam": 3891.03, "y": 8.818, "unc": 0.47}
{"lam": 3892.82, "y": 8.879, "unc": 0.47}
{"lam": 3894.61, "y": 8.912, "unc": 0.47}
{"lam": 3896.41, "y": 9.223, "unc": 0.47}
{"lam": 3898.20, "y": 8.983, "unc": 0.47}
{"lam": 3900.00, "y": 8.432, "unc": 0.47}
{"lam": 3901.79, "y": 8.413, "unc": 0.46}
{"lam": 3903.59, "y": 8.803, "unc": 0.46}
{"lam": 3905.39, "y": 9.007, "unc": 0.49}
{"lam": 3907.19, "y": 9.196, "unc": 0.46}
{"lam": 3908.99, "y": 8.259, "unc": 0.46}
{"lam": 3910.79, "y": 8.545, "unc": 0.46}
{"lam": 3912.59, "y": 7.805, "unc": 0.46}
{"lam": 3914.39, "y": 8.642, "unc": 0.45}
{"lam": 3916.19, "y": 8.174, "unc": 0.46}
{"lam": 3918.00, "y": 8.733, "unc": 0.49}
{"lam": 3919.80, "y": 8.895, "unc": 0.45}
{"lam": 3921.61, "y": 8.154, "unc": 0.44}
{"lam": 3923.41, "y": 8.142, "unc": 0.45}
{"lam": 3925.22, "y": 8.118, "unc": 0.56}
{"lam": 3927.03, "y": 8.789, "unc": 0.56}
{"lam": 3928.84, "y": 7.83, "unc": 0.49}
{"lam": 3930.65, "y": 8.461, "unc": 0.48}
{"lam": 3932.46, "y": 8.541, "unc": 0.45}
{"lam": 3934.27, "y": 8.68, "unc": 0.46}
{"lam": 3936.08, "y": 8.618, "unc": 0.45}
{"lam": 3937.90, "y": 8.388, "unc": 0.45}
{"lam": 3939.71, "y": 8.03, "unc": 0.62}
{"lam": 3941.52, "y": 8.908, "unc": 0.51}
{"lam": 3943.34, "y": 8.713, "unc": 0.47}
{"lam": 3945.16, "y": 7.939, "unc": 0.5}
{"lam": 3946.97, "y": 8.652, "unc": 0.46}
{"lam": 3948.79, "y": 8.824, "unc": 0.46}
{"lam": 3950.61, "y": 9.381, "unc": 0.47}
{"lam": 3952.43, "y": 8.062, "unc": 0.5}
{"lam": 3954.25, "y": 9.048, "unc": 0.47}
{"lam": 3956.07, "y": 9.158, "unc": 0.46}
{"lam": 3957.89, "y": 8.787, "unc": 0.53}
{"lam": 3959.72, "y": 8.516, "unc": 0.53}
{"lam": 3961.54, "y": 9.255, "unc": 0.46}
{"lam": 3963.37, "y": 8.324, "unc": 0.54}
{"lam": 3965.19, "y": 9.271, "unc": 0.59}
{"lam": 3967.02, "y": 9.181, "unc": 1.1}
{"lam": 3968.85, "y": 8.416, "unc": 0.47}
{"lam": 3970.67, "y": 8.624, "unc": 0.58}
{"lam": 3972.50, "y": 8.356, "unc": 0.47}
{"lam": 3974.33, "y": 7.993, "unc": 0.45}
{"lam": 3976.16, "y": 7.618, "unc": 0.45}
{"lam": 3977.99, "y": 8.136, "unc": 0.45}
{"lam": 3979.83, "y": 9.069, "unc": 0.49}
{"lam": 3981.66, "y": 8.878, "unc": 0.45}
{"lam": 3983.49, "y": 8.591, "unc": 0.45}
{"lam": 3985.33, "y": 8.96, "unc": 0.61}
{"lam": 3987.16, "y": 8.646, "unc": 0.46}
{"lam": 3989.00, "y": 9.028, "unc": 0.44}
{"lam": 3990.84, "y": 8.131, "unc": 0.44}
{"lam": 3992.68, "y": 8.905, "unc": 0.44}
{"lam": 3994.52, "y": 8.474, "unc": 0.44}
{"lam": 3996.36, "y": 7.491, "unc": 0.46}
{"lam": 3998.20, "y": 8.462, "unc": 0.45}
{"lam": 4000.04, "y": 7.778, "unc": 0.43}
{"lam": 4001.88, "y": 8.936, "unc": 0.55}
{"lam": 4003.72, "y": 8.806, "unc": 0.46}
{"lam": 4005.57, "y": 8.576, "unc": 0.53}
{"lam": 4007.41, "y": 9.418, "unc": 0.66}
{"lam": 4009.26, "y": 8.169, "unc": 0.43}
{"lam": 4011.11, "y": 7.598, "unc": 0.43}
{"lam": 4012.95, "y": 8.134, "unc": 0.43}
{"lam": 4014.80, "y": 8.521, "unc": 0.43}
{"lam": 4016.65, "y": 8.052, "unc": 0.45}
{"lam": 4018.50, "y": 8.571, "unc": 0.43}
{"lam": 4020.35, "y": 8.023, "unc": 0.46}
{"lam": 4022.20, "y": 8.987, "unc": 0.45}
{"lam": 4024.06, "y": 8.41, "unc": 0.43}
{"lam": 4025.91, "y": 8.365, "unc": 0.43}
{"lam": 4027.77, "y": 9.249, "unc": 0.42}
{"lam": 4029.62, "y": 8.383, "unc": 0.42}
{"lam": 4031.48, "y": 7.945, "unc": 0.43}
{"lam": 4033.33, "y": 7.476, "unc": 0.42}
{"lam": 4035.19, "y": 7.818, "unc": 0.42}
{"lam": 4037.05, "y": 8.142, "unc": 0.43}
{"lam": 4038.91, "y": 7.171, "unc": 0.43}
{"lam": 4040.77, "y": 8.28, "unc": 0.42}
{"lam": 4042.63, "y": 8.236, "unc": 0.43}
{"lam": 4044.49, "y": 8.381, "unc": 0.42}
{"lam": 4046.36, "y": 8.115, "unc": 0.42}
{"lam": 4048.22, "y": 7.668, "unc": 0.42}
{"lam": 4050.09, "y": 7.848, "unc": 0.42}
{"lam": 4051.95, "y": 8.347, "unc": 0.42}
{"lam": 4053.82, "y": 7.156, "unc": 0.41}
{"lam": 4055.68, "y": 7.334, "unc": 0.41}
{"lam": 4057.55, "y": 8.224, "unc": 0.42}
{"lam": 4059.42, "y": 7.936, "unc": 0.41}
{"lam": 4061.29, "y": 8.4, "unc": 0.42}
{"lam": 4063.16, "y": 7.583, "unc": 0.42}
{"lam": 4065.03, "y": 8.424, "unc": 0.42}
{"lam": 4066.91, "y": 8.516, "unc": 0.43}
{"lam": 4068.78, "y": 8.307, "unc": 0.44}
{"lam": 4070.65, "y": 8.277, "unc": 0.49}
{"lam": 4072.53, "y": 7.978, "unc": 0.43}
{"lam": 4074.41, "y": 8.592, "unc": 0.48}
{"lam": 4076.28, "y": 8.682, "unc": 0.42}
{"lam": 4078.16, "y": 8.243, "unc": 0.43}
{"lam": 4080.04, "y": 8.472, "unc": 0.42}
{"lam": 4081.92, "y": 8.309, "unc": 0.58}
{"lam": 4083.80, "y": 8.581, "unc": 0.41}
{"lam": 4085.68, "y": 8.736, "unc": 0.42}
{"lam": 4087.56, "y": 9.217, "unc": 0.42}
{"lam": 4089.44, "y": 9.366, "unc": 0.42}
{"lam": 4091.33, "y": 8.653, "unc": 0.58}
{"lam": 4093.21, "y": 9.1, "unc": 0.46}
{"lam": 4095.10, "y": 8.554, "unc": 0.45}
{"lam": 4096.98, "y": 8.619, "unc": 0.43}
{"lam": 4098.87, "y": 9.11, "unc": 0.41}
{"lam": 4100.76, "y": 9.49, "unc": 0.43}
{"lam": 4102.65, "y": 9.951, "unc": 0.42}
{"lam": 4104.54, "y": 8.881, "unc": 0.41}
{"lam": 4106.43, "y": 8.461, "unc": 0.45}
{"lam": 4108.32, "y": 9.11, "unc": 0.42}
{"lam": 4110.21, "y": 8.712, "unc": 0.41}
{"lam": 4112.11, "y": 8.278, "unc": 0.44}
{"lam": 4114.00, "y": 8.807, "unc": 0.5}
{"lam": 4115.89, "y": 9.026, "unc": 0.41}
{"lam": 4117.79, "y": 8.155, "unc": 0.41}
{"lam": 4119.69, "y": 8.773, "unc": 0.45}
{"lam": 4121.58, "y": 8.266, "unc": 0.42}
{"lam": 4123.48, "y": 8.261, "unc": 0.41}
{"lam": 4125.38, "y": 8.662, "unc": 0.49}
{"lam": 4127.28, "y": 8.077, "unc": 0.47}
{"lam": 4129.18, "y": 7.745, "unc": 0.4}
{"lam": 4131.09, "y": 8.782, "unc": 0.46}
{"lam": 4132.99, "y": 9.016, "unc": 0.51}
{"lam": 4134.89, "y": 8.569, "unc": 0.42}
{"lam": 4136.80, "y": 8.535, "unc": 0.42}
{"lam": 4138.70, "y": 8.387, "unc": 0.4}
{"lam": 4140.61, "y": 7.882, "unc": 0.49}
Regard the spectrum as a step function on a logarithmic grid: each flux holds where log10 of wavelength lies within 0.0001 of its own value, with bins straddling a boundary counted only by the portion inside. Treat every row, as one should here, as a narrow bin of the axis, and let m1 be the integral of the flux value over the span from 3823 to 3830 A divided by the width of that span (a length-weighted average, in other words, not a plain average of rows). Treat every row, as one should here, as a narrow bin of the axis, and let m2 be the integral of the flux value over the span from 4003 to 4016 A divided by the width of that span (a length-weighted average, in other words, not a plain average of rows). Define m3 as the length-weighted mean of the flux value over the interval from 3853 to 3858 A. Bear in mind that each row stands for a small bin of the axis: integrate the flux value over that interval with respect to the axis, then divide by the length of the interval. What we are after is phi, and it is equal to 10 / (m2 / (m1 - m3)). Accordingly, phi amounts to -0.6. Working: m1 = 9.1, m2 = 8.44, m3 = 9.53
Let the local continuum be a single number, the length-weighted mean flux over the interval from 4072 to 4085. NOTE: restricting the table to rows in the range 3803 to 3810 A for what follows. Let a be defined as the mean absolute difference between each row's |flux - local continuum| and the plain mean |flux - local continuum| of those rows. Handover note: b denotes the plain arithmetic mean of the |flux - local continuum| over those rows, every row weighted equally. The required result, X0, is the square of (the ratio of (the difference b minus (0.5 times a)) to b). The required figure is 0.88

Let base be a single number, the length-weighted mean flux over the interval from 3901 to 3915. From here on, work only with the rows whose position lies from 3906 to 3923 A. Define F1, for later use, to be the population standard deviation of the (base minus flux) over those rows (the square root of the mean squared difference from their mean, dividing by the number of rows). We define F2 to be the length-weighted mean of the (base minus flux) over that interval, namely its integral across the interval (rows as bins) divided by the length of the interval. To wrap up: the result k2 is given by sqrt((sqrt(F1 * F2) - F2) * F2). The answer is 0.098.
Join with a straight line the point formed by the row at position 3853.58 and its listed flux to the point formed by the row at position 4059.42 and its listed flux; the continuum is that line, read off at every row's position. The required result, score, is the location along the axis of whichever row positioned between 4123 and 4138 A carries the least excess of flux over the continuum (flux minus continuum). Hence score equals 4129.18 A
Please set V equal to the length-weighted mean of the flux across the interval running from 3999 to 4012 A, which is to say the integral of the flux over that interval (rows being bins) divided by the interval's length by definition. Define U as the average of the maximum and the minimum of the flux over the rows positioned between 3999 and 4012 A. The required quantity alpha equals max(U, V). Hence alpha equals 8.51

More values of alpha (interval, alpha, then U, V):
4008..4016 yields 8.16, 8.06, 8.16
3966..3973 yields 8.77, 8.77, 8.67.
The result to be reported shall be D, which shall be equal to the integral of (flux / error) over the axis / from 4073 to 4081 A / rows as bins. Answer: 155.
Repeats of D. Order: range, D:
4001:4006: 86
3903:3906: 56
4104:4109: 103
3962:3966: 64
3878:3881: 59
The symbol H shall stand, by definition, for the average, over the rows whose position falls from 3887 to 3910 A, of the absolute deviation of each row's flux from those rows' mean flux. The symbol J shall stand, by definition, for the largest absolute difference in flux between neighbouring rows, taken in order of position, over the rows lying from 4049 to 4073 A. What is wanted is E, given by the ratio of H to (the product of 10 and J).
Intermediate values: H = 0.32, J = 1.19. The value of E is 0.027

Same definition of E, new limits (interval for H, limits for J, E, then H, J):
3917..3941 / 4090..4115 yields 0.026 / 0.28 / 1.07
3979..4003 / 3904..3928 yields 0.041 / 0.38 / 0.94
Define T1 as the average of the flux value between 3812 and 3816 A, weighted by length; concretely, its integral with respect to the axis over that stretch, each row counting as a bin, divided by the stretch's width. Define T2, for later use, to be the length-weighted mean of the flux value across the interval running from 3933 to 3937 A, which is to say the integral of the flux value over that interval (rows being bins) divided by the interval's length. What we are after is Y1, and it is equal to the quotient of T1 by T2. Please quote 1.16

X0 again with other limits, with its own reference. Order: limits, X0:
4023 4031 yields 0.15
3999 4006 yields 0.66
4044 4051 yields 0.51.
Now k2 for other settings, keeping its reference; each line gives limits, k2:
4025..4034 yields 0.187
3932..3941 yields 0.075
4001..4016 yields 0.094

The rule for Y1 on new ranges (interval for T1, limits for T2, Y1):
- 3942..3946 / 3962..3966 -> 0.95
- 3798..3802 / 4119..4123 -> 0.99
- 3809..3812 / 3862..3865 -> 0.95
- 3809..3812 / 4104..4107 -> 1.10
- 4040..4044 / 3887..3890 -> 0.86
